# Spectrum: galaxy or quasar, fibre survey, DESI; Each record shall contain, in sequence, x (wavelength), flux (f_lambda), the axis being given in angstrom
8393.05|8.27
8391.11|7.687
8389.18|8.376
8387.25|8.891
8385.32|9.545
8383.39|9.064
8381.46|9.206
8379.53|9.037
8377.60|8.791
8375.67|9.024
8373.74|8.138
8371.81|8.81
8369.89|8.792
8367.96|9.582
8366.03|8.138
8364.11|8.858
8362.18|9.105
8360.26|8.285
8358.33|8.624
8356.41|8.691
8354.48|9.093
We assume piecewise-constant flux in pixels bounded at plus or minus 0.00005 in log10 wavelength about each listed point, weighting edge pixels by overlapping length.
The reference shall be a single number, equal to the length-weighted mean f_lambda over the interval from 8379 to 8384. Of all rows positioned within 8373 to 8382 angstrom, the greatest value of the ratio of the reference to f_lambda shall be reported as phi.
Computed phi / 1.12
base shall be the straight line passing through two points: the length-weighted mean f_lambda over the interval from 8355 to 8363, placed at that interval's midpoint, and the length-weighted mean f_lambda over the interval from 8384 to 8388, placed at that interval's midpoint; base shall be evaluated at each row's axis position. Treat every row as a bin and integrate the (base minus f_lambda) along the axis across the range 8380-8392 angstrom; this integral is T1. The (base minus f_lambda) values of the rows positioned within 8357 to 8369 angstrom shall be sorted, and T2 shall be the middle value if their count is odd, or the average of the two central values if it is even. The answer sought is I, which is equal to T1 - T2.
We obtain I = 5.0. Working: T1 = 5.0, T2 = -0.01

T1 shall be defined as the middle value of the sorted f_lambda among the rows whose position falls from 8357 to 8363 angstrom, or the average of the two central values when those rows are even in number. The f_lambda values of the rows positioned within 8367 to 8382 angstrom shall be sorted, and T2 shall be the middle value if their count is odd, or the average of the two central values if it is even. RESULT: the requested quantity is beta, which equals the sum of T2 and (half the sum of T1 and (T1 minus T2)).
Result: 13.1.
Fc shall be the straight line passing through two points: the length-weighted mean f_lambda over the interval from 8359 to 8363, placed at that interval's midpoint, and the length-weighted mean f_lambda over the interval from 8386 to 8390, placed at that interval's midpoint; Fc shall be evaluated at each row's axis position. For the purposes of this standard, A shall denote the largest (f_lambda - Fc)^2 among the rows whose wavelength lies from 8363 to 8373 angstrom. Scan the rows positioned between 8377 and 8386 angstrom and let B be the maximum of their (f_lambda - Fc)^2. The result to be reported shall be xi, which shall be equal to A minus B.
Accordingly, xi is 0.11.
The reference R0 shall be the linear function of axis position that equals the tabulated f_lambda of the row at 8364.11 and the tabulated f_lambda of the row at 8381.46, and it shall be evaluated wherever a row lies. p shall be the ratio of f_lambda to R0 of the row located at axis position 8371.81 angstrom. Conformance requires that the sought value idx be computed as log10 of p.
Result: -0.010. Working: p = 0.98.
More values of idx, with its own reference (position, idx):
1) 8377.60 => -0.016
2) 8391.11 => -0.087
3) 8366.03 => -0.039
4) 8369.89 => -0.009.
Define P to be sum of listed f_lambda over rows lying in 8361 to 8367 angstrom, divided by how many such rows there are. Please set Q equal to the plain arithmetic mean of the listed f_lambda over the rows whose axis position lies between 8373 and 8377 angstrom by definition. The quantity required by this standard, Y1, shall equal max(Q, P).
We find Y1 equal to 8.70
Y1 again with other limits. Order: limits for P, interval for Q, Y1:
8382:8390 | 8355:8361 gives 8.97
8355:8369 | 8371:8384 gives 8.87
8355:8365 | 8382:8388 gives 9.17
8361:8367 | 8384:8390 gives 8.94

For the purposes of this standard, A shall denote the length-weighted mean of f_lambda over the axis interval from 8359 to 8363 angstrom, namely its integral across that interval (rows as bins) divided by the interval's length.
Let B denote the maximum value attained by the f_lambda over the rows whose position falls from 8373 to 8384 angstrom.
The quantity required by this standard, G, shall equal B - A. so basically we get 0.5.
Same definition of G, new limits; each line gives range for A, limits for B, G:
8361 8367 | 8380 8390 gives 0.9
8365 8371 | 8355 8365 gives 0.3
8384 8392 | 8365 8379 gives 0.9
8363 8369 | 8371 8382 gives 0.3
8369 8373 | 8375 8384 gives 0.4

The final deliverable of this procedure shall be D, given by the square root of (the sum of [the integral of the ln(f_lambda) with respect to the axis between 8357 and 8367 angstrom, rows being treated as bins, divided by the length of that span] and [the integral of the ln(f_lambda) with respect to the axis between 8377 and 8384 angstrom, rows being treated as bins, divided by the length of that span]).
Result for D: 2.086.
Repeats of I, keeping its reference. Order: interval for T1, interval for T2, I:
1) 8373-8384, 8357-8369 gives 2.1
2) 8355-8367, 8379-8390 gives 1.0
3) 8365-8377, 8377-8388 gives 2.1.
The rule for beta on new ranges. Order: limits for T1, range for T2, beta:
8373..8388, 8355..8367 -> 13.4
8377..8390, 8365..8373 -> 13.4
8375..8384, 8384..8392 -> 13.4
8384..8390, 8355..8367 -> 13.2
